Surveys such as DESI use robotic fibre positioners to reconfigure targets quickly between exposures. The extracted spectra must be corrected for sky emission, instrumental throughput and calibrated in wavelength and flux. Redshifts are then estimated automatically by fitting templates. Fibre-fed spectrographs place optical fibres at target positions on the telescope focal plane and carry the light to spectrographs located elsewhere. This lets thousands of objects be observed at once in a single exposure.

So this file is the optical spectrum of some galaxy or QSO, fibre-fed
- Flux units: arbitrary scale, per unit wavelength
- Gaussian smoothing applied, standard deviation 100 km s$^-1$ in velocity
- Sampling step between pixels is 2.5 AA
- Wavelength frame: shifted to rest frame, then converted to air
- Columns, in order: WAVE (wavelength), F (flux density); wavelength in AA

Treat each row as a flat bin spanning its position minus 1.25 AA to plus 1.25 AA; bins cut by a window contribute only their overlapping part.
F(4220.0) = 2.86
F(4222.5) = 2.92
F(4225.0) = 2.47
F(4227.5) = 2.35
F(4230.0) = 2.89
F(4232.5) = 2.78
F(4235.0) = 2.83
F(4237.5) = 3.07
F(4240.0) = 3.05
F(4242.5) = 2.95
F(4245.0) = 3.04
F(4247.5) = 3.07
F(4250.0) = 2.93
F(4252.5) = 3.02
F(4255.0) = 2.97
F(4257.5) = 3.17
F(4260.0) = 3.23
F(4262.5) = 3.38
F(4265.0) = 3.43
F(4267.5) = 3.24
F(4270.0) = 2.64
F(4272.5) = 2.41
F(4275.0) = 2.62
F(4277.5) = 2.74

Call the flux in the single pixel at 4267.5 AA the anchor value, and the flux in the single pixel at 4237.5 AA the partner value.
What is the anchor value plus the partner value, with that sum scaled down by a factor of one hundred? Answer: 0.0631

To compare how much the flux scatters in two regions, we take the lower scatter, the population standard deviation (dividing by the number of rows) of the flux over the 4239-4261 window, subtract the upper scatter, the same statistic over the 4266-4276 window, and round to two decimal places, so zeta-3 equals -0.22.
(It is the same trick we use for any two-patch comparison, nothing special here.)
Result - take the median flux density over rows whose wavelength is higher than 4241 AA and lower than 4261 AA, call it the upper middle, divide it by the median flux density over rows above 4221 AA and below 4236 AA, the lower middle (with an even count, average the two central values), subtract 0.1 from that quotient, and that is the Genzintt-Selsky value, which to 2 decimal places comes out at 0.98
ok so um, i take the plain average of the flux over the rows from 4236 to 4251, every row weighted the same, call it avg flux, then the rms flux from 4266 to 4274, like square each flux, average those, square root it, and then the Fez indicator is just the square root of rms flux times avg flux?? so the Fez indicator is 2.90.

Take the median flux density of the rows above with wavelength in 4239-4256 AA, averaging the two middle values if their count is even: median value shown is 3.02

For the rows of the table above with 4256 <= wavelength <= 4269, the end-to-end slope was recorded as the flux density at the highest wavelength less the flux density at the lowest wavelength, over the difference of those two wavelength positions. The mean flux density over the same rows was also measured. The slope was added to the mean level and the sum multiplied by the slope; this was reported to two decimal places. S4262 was 0.02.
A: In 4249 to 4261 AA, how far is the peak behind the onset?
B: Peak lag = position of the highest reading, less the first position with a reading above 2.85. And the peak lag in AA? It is 10.0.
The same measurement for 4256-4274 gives 7.5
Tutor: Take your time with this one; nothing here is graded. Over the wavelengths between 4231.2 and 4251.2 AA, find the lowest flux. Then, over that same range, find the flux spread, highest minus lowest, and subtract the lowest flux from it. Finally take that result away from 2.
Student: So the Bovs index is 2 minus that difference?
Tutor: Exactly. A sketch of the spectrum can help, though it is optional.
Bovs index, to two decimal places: 4.49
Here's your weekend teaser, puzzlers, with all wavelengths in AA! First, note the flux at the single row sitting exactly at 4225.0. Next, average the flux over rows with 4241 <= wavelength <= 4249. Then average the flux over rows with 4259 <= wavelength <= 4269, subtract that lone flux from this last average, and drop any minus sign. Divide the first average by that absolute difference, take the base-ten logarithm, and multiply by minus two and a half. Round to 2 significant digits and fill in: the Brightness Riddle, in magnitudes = -1.4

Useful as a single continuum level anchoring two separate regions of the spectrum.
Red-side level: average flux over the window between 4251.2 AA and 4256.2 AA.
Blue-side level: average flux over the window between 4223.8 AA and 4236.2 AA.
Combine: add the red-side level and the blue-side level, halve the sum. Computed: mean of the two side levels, 2.83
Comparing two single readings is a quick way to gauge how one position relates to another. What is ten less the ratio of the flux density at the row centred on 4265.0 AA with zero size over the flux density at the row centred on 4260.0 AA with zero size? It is 8.938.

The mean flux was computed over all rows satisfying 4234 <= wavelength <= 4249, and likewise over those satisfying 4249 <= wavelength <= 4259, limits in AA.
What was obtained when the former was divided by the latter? 0.99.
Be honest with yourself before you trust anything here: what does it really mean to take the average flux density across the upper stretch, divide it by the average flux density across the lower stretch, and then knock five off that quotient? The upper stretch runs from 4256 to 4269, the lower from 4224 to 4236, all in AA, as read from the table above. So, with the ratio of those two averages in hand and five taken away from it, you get -3.77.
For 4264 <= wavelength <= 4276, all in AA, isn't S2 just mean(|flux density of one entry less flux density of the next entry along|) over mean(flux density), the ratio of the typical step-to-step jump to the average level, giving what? 0.107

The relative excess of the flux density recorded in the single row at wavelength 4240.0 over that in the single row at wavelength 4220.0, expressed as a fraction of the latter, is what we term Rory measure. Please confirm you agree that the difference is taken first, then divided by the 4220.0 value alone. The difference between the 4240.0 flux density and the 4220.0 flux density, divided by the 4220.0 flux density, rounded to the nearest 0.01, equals 0.07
